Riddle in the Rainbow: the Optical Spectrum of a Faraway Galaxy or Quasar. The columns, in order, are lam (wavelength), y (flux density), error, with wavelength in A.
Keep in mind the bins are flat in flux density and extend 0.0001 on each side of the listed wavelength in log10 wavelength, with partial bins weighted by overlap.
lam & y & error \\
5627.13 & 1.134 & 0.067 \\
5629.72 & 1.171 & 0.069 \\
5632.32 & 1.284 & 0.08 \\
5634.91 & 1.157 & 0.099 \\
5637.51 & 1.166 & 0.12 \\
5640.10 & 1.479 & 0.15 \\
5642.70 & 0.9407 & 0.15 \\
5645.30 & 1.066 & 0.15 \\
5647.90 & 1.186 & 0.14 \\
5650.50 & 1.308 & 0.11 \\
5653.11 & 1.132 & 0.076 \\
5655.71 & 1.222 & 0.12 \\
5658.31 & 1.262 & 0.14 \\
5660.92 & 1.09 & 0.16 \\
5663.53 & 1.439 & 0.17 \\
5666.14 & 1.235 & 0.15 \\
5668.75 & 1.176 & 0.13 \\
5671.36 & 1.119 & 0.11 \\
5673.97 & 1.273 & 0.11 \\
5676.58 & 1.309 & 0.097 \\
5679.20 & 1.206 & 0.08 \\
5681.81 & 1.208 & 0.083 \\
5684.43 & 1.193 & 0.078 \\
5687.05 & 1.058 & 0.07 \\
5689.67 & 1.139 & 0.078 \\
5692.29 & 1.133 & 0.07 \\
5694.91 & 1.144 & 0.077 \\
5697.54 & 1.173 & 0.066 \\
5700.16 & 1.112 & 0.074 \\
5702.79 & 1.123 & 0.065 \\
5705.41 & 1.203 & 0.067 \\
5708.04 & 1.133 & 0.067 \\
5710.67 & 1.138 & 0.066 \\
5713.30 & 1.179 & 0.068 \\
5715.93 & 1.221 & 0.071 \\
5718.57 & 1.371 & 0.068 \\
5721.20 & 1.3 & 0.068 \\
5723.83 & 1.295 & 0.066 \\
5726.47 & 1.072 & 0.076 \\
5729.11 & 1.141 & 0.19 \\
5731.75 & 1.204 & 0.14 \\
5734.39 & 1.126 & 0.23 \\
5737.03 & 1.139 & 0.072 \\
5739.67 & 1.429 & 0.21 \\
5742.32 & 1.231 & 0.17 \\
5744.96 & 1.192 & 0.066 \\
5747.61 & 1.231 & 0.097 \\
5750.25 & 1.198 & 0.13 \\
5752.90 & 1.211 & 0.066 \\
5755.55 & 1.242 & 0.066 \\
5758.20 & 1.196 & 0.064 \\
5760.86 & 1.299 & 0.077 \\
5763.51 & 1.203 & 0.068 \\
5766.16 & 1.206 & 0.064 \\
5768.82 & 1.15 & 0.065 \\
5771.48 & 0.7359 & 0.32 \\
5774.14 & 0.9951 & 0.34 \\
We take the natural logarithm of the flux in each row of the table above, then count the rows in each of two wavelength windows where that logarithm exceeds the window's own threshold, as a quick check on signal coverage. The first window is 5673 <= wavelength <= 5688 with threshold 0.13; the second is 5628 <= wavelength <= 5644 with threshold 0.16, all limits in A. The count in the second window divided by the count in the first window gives 0.4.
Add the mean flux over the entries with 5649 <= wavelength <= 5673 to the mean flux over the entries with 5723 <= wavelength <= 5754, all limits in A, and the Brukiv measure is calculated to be 2.43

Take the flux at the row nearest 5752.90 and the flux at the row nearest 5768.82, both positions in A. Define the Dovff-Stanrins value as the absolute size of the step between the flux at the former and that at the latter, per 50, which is 0.0012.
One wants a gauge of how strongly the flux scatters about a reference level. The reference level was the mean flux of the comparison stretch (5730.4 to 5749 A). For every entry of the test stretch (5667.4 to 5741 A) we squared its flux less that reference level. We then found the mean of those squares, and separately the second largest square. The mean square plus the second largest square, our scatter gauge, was 0.035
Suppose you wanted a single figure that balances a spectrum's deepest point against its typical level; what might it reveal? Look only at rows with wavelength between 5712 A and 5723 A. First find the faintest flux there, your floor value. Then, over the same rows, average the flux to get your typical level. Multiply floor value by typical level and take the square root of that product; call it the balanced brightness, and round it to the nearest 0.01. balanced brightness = 1.22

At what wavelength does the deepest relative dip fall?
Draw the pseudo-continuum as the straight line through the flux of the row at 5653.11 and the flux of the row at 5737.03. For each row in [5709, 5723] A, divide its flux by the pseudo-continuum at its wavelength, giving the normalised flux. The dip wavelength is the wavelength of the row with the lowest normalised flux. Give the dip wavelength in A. 5710.67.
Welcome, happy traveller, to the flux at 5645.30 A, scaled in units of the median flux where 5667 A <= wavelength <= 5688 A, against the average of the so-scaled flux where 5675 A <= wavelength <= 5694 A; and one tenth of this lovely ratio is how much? 0.090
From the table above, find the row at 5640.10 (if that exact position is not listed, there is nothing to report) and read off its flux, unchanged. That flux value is 1.479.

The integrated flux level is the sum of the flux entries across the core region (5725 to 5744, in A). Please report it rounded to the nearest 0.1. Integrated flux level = 8.3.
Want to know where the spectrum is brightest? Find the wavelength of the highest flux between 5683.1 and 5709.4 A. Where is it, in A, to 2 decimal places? 5705.41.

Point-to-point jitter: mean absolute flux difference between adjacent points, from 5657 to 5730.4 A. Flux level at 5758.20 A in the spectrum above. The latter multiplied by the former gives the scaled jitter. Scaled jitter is 0.099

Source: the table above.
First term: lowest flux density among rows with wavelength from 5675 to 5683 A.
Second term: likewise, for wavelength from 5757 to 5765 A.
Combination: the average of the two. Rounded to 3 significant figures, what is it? 1.20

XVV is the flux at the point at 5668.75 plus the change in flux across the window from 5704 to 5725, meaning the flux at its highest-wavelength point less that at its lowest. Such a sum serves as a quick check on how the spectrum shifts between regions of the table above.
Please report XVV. 1.27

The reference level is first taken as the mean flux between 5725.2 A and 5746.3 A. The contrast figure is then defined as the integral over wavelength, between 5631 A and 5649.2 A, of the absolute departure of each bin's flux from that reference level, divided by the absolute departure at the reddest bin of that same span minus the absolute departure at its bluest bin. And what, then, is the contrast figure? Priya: -25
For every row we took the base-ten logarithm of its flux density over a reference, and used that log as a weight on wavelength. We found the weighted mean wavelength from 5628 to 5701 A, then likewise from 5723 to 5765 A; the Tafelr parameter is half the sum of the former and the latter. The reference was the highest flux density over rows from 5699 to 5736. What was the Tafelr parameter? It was 5704.3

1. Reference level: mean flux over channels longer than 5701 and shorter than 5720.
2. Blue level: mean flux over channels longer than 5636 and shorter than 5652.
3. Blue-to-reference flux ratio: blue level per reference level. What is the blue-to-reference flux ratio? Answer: 1.00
